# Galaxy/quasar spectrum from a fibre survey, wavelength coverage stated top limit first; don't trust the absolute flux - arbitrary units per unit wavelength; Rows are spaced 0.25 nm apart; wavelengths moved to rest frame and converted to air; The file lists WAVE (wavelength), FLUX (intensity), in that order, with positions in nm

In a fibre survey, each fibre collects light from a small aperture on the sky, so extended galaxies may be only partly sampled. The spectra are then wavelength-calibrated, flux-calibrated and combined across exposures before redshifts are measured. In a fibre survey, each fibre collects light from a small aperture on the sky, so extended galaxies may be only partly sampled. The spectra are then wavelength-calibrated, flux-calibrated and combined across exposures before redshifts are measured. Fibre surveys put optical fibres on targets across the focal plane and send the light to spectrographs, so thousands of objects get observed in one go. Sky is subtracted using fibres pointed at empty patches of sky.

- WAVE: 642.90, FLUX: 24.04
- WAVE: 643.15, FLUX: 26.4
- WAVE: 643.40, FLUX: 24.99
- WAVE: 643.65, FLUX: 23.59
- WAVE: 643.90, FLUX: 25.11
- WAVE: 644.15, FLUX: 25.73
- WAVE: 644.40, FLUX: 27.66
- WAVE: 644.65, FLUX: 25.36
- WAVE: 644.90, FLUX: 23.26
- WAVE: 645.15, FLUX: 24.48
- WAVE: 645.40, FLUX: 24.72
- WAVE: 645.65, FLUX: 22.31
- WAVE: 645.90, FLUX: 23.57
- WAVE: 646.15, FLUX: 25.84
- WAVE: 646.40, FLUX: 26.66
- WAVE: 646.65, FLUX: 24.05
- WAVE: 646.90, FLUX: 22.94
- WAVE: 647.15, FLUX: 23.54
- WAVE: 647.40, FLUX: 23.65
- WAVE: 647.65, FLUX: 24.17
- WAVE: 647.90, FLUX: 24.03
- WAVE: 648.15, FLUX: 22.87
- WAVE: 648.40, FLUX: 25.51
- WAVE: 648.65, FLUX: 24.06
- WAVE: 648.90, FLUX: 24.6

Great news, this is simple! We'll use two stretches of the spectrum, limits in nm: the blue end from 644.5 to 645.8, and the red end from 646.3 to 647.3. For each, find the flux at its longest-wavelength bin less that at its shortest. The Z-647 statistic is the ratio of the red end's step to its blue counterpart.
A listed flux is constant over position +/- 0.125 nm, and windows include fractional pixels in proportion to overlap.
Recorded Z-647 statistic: 1.02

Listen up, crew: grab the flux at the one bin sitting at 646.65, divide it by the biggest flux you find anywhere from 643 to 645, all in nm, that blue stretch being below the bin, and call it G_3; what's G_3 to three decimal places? 0.869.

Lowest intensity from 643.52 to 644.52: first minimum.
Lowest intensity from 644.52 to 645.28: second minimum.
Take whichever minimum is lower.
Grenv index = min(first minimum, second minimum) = 23.3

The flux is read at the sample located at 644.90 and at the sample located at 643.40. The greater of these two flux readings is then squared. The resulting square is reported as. 625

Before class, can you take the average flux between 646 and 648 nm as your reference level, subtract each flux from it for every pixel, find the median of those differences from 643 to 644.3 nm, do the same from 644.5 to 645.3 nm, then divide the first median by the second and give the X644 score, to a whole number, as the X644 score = 6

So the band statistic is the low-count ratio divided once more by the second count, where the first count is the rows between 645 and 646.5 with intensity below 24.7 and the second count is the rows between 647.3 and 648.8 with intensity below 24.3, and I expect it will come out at 0.120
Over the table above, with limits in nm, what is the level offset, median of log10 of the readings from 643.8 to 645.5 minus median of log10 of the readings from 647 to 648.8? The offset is 0.019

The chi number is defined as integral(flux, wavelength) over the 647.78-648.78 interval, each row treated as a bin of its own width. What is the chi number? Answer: 24.1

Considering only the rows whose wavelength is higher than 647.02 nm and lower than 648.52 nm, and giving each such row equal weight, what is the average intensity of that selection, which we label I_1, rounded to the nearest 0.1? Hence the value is 24.0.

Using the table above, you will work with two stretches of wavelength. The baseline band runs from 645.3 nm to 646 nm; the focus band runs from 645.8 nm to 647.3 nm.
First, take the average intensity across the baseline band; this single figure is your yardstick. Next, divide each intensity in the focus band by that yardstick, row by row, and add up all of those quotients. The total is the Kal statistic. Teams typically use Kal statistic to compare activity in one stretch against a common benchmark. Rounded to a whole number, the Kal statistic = 6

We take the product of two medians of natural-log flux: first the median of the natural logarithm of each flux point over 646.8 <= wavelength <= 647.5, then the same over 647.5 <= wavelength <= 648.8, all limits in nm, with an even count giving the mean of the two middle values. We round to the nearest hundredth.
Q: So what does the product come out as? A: 10.05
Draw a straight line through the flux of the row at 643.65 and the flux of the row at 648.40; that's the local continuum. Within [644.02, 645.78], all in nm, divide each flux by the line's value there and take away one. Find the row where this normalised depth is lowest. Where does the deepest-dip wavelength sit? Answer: 645.65 nm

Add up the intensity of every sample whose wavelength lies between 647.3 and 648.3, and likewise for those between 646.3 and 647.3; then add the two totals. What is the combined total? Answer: 192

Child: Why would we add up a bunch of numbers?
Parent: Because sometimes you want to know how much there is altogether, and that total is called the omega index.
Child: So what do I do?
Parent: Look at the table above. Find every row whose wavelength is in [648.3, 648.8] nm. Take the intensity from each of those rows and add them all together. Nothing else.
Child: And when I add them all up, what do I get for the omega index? 50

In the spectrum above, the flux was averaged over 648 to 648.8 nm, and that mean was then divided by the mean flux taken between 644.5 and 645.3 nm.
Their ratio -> 0.99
